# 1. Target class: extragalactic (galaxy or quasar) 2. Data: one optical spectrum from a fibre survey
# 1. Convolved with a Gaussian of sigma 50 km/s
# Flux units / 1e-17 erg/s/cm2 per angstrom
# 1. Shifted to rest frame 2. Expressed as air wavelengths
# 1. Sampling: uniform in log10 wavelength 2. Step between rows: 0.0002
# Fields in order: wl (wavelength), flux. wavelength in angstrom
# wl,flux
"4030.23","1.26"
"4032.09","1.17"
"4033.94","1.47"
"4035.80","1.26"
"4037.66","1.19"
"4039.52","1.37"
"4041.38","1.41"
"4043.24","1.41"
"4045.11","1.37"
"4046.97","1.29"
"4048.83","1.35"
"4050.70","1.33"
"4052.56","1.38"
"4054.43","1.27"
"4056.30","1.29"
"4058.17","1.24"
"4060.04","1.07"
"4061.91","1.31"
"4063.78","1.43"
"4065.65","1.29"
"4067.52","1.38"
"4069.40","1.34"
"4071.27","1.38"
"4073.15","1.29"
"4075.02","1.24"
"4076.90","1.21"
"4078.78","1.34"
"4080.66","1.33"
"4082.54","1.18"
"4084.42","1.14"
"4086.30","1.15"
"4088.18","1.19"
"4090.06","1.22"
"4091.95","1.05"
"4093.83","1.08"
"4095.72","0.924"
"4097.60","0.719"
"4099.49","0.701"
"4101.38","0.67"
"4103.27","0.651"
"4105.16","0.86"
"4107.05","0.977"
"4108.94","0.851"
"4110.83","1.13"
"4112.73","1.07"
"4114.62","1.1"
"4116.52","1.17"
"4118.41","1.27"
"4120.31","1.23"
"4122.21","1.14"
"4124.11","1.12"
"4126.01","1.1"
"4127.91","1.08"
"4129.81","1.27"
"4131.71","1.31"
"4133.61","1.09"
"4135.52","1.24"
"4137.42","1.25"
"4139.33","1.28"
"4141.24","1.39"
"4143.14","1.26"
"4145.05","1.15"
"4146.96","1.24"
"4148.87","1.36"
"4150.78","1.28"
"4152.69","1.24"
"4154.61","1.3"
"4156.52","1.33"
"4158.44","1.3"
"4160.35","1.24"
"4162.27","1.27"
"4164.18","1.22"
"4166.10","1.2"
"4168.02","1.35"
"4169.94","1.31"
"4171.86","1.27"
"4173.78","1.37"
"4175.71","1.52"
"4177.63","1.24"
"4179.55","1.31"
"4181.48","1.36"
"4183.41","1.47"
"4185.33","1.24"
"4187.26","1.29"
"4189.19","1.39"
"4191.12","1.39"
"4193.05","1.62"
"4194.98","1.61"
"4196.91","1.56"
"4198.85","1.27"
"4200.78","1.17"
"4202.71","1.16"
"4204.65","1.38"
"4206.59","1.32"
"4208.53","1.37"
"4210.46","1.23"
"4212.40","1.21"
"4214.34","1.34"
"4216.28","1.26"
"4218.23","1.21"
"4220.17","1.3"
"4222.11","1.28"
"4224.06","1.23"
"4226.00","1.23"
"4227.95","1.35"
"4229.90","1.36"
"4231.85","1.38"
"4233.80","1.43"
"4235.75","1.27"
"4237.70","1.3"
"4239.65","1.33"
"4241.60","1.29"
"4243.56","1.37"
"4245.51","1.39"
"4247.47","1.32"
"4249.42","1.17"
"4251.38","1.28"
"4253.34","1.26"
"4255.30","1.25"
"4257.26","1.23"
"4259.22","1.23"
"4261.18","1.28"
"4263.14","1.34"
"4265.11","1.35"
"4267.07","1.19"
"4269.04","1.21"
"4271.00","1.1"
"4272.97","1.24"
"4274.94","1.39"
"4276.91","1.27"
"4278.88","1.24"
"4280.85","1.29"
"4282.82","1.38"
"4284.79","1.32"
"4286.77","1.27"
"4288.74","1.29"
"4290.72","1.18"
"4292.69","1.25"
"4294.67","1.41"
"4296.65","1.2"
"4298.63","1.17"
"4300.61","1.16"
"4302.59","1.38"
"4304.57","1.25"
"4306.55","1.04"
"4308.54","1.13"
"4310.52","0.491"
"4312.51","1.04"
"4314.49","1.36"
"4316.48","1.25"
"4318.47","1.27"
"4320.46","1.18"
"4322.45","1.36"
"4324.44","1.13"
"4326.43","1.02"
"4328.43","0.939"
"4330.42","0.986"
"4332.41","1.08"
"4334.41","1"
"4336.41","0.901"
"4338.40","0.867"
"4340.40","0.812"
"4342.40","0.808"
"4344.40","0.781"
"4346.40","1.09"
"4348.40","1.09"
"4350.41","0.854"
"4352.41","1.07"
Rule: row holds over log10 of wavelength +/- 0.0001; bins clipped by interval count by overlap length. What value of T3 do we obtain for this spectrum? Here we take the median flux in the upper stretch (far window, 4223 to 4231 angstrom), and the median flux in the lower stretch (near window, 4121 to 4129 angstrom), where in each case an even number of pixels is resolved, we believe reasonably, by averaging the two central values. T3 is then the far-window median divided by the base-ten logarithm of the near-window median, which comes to 28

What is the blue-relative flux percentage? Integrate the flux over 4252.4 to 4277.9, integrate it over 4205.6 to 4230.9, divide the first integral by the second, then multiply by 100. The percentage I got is 99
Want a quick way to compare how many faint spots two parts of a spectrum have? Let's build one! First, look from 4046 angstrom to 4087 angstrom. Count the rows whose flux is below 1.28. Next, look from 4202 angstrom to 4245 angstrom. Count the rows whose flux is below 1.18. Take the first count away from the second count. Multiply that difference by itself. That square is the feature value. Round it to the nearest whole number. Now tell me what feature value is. 49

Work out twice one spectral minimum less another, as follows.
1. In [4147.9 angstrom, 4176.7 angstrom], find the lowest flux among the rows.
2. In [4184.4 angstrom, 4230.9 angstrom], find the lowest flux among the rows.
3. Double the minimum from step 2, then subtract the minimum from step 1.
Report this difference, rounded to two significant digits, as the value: 1.1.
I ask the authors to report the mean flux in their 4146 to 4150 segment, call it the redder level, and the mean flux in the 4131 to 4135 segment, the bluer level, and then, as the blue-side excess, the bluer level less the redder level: -0.10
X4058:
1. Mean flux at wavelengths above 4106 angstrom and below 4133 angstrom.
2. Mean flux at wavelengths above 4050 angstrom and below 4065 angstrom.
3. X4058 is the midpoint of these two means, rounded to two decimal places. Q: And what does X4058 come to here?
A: 1.21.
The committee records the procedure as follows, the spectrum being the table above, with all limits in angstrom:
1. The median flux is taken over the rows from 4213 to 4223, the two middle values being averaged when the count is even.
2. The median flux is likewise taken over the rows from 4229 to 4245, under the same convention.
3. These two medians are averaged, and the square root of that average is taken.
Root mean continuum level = 1.15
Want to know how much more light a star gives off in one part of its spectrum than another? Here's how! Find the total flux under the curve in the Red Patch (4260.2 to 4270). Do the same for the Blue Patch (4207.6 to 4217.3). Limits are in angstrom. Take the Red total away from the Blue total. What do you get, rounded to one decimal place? -0.1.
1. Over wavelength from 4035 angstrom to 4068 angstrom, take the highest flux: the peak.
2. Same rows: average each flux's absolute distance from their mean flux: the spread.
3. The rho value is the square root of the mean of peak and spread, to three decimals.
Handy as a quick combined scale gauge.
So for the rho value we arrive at 0.865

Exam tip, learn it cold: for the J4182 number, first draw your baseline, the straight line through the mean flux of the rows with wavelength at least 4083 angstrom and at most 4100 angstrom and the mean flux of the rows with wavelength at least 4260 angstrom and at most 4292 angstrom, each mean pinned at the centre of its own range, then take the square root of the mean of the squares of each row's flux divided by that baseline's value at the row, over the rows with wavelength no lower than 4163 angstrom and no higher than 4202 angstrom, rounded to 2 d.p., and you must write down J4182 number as 1.19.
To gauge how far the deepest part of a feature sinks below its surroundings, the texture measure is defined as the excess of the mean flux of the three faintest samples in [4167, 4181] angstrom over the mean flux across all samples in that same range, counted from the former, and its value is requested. -0.065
